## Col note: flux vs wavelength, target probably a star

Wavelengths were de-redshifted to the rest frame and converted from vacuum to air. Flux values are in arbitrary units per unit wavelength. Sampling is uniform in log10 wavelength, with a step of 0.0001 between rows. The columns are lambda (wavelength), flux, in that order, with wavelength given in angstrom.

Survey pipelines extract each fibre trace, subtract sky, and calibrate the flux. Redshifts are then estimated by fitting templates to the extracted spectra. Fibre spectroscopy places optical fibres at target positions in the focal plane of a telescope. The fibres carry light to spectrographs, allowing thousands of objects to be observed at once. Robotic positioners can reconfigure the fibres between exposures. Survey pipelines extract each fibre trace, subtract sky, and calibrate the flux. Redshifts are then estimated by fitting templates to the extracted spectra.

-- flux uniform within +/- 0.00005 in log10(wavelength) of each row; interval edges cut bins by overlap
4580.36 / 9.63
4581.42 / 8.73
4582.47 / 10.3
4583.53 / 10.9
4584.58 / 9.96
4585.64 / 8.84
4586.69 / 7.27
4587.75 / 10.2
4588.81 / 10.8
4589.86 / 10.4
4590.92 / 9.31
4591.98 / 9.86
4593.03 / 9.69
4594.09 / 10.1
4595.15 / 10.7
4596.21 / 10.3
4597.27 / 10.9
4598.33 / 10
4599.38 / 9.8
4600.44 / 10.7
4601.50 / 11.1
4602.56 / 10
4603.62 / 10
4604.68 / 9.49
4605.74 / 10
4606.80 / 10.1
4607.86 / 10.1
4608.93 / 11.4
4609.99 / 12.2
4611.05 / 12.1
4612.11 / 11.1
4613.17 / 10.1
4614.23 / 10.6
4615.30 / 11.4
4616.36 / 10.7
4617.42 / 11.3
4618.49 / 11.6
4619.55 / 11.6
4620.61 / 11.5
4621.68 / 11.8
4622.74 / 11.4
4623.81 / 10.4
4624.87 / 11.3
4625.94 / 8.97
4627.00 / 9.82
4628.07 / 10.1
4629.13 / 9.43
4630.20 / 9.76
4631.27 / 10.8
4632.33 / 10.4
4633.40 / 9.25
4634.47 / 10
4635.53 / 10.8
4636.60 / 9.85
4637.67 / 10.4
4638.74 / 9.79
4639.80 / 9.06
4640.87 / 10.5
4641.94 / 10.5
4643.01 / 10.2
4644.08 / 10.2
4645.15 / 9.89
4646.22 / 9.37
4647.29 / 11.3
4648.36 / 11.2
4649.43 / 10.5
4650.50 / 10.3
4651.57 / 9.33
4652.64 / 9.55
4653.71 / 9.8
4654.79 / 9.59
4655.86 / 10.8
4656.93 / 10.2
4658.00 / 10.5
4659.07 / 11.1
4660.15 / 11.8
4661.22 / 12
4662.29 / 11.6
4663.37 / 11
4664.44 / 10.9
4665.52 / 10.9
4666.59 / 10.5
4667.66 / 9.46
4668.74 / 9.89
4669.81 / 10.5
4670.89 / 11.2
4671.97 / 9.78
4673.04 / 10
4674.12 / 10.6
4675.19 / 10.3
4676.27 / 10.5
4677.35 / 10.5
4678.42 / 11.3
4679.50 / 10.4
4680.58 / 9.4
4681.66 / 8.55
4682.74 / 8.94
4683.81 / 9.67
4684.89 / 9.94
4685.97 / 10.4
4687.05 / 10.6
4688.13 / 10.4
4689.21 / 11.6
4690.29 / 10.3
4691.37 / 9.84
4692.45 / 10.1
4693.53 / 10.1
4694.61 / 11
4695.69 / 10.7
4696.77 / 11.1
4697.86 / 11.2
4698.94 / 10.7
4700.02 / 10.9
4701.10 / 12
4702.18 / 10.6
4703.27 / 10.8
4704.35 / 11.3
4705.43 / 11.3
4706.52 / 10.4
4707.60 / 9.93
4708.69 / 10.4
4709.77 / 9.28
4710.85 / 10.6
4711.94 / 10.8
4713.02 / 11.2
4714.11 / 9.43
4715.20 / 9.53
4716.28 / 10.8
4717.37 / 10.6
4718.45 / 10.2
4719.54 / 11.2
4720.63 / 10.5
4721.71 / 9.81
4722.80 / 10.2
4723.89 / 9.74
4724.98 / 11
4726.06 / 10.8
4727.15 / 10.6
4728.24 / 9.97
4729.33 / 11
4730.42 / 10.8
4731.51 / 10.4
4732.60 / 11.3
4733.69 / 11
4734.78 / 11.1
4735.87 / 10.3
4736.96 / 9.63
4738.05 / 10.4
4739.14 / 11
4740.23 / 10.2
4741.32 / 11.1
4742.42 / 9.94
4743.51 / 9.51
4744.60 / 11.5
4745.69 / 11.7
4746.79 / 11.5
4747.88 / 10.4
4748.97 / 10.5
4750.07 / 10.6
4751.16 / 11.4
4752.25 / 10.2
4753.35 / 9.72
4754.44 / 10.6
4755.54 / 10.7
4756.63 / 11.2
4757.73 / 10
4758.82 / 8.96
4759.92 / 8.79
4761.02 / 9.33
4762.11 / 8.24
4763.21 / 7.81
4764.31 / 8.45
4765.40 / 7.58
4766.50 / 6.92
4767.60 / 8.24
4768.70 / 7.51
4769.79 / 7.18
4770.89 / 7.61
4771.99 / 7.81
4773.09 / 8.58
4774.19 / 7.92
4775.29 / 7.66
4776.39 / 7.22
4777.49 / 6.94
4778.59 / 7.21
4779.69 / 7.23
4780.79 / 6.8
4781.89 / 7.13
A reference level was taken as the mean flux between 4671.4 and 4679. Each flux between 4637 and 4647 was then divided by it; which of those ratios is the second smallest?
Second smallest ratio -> 0.90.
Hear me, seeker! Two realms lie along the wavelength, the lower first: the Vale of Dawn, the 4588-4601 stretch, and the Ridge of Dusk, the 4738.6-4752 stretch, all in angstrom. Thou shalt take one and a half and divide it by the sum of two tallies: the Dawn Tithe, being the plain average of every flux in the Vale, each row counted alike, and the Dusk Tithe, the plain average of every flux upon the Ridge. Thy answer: 0.0715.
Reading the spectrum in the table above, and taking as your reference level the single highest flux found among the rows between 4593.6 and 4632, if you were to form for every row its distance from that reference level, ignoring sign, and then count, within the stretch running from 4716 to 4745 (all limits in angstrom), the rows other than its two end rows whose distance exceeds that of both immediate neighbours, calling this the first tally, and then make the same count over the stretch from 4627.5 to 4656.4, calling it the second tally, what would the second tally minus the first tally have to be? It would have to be -2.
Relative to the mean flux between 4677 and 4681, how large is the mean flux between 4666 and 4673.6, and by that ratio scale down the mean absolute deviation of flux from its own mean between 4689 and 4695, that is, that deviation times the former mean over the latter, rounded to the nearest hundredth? 0.55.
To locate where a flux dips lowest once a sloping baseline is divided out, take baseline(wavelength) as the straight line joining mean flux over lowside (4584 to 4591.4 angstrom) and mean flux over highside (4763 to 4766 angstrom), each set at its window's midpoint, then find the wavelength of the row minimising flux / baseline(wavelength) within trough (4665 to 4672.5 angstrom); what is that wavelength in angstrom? 4667.66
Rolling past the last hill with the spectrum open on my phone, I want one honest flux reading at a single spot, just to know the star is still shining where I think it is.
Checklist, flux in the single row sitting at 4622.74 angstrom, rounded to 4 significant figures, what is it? 11.40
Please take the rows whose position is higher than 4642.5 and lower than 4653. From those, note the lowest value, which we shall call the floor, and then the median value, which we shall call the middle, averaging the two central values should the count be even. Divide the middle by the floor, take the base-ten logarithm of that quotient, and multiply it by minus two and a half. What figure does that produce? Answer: -0.10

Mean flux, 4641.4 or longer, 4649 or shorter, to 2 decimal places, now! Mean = 10.38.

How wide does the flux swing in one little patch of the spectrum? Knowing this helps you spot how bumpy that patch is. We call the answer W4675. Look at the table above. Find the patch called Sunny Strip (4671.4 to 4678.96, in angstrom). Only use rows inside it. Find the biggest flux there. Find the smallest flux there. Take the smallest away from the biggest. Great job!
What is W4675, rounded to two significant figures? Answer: 1.5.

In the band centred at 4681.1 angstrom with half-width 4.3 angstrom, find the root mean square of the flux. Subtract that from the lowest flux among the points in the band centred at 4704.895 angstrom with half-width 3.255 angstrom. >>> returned 0.1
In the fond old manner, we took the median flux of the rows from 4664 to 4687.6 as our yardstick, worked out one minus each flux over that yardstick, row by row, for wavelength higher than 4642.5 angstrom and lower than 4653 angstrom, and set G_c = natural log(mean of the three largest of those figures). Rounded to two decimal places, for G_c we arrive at -2.36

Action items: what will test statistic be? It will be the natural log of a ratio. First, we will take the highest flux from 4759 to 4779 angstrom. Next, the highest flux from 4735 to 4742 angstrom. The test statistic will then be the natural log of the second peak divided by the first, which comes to 0.17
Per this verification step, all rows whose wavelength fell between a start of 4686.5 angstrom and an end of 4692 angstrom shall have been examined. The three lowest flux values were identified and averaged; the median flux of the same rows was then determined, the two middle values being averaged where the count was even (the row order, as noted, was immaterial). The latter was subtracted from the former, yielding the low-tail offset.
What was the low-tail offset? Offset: -0.22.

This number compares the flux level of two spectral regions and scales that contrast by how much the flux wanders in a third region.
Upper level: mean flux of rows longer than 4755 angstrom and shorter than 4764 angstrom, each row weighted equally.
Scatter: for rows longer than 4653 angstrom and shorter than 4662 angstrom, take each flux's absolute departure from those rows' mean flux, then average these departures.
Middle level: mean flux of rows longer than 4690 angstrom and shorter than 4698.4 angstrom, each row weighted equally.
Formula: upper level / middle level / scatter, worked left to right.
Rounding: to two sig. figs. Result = 1.3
